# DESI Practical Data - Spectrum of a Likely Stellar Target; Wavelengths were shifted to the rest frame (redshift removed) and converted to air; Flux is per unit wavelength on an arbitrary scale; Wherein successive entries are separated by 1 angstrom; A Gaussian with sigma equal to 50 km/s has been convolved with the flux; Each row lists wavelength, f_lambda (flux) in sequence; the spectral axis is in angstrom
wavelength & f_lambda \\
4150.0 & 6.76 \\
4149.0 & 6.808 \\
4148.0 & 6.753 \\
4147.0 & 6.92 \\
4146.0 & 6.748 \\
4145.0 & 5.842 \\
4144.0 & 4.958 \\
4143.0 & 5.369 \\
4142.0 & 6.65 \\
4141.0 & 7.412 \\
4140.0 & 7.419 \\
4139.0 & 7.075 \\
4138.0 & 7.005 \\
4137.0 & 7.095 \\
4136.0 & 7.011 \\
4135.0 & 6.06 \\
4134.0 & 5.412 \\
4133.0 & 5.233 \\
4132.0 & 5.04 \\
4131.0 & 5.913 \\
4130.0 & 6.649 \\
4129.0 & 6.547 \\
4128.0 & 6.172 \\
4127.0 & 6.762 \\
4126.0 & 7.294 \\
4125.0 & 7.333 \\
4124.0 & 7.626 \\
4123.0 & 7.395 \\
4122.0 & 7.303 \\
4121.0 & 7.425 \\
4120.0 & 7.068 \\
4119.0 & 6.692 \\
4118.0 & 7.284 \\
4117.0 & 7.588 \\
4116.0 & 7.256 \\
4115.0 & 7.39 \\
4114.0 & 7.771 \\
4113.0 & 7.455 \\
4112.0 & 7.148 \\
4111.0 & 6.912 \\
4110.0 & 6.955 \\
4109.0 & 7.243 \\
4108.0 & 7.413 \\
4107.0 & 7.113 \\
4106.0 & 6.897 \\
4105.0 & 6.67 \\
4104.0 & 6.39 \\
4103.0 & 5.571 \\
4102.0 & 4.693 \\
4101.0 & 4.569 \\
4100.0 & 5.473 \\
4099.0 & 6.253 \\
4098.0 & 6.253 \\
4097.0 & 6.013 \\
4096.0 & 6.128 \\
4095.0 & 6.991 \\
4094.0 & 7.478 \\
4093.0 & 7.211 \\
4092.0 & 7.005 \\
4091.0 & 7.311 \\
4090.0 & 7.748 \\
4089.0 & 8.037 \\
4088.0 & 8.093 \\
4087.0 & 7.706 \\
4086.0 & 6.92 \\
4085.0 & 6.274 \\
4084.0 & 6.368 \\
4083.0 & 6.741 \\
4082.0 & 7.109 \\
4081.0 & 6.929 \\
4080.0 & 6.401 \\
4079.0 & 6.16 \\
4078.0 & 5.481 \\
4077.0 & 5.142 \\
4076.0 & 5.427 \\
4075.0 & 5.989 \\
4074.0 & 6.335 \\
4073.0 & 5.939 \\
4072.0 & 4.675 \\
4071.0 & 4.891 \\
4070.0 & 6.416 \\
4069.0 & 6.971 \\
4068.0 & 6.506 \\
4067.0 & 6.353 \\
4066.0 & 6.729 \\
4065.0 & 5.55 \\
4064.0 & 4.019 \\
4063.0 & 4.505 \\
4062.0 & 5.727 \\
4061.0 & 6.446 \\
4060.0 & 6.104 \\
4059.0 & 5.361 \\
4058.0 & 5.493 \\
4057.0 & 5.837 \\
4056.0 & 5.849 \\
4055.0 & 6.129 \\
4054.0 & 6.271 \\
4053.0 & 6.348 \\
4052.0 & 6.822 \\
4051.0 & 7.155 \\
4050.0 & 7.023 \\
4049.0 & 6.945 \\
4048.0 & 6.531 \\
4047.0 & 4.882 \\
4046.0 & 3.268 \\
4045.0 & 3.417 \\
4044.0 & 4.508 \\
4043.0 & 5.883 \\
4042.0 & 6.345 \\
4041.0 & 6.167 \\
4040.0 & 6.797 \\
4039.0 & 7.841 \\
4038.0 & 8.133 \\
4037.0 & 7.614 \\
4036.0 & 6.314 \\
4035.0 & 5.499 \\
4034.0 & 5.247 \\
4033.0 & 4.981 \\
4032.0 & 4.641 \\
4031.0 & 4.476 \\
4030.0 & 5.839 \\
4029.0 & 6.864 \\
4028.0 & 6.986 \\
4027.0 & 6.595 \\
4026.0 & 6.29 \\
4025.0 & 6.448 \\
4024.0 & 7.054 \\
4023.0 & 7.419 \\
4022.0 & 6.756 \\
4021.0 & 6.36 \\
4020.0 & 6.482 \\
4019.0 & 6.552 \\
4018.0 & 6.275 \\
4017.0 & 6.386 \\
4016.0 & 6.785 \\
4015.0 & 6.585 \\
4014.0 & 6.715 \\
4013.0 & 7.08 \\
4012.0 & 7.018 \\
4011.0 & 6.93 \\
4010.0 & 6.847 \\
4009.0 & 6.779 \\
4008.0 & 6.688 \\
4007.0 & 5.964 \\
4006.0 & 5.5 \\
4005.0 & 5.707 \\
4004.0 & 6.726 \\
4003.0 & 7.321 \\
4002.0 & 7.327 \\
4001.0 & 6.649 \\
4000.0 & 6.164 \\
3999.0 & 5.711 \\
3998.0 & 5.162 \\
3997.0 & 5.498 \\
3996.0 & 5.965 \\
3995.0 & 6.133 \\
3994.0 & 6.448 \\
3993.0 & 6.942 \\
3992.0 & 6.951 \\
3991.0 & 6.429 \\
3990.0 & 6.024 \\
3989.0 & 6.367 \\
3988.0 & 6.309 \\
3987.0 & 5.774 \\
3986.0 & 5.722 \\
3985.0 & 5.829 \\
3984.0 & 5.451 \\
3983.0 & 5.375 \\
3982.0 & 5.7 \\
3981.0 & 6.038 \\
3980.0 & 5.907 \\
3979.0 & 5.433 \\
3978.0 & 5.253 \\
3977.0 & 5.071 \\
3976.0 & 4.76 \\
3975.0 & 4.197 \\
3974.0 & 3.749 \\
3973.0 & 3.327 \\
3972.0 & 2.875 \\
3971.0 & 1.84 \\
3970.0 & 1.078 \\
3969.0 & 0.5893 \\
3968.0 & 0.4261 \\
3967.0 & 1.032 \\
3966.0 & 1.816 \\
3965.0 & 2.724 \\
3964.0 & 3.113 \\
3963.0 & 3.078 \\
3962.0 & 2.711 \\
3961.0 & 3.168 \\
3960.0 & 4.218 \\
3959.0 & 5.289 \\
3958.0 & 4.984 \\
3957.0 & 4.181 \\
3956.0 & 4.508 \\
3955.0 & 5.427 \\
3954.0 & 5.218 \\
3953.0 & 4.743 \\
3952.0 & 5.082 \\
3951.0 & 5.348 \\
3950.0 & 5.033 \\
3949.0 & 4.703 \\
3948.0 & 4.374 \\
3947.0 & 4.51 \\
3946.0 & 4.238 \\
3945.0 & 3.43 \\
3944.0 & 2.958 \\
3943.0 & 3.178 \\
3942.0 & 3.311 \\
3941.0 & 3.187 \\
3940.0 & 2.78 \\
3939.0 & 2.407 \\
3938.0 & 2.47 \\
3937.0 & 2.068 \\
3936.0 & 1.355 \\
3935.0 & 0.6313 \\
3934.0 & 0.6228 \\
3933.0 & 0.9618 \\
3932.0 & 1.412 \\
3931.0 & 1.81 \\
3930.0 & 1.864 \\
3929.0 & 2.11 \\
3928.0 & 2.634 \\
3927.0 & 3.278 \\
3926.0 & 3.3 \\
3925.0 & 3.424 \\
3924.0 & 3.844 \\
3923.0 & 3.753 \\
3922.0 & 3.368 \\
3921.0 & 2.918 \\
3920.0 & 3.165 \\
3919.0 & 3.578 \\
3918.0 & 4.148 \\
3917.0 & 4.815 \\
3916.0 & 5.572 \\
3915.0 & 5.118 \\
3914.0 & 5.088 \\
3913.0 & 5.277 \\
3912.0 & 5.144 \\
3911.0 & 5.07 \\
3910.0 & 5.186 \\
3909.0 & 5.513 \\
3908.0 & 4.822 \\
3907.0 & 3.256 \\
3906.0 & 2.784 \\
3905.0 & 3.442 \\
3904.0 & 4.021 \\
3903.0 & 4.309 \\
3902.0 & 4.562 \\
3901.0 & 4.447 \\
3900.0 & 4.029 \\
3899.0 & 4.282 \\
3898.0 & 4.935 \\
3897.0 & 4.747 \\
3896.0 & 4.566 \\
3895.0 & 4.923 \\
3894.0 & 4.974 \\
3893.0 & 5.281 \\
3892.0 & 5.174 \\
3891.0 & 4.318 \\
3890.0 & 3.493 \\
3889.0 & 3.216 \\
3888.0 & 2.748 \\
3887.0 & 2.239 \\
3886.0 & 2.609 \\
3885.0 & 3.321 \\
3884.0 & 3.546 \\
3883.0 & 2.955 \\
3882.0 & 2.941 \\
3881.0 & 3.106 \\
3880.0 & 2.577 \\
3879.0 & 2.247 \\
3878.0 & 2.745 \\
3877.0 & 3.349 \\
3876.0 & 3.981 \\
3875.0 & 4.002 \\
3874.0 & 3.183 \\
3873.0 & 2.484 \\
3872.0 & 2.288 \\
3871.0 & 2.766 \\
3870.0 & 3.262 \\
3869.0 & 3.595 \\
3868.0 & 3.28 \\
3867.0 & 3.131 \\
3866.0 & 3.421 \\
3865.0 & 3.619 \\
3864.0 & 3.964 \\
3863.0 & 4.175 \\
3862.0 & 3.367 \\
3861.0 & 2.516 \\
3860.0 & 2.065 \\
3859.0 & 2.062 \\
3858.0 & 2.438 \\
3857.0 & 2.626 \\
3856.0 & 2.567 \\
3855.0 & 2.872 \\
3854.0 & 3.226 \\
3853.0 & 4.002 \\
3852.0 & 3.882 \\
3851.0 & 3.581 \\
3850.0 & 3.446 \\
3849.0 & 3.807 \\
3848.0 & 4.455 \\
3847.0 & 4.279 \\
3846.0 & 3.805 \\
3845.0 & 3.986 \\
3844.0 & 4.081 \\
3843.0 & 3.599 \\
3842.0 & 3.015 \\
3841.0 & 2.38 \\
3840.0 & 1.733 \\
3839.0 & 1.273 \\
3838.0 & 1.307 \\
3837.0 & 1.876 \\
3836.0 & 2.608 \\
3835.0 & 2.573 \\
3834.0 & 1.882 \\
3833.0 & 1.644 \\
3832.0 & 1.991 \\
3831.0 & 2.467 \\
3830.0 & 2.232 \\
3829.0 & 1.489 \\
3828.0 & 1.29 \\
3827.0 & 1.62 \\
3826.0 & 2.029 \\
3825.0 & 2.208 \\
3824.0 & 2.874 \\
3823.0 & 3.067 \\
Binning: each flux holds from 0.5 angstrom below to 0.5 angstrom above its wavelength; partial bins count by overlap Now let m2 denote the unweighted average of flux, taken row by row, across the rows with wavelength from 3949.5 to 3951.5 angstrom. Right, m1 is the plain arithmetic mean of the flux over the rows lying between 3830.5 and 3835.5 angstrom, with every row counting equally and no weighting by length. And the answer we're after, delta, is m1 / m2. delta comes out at 0.41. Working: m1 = 2.1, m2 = 5.2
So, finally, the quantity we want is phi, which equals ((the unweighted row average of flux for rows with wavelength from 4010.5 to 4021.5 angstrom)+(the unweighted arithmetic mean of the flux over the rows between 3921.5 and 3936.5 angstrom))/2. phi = 4.5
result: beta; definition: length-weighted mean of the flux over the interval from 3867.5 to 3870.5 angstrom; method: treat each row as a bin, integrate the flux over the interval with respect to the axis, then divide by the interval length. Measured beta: 3.4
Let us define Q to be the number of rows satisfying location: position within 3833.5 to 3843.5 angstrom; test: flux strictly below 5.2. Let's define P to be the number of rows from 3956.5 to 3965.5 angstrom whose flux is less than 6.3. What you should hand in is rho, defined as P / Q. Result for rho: 0.9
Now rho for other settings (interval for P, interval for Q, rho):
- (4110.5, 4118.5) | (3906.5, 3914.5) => 0.0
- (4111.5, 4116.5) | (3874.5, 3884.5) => 0.0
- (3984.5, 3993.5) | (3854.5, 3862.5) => 0.5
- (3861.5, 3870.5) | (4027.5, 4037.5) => 3.0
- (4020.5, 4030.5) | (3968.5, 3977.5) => 0.2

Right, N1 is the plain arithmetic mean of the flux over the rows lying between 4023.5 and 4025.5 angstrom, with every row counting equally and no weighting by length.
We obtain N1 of 6.8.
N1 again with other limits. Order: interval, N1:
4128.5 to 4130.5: 6.6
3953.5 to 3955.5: 5.3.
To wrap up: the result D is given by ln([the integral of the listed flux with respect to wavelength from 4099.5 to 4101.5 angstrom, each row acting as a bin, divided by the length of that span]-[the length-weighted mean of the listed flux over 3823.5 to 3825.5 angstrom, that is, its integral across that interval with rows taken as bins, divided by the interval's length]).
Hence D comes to 0.9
